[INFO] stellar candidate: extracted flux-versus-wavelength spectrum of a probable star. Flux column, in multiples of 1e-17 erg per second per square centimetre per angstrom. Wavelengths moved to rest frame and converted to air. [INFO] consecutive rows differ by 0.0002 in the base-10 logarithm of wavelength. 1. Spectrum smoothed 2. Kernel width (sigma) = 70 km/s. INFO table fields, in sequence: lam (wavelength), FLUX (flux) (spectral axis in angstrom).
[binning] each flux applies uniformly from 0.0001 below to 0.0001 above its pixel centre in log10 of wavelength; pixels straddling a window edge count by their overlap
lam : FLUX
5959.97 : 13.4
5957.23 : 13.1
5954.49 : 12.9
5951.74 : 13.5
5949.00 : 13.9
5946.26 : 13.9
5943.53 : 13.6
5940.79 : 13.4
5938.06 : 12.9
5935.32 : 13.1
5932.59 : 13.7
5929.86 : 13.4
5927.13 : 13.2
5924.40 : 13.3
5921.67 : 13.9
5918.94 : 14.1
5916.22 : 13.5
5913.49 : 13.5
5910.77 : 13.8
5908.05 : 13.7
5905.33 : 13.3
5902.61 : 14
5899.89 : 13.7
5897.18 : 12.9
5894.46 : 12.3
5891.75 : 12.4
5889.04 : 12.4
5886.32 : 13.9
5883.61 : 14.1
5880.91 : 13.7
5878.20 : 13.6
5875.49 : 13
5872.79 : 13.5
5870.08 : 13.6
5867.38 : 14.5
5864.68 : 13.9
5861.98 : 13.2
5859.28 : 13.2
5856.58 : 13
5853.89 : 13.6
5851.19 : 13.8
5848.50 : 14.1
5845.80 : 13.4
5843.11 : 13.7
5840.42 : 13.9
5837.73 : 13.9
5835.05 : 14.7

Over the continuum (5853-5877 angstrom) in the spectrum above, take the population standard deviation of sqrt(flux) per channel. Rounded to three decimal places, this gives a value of 0.061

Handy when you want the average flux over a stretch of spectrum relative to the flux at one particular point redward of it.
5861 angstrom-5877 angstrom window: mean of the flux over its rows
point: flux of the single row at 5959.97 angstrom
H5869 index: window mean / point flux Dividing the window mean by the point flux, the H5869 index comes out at 1.02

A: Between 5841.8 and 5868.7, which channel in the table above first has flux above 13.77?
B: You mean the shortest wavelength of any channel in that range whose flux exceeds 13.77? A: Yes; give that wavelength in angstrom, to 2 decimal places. 5848.50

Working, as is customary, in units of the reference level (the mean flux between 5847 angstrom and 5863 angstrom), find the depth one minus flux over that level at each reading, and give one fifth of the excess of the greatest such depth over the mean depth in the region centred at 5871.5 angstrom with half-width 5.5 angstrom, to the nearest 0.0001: 0.0096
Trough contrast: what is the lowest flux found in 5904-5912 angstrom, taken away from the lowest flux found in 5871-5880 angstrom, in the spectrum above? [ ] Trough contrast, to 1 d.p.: -0.3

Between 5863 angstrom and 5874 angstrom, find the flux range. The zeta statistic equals 1.00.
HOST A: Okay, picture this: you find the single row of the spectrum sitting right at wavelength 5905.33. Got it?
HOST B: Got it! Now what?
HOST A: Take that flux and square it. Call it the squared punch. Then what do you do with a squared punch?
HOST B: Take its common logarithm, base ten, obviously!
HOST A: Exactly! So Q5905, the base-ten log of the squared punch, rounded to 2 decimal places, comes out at 2.25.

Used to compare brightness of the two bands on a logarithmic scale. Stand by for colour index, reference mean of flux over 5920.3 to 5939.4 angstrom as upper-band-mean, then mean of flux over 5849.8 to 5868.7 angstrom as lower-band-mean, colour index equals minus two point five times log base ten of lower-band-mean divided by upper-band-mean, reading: -0.020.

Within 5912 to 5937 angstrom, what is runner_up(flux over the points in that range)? 13.9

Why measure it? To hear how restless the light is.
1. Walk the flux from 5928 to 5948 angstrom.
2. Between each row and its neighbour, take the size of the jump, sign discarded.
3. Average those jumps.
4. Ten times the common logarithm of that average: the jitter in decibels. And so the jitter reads -4.6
